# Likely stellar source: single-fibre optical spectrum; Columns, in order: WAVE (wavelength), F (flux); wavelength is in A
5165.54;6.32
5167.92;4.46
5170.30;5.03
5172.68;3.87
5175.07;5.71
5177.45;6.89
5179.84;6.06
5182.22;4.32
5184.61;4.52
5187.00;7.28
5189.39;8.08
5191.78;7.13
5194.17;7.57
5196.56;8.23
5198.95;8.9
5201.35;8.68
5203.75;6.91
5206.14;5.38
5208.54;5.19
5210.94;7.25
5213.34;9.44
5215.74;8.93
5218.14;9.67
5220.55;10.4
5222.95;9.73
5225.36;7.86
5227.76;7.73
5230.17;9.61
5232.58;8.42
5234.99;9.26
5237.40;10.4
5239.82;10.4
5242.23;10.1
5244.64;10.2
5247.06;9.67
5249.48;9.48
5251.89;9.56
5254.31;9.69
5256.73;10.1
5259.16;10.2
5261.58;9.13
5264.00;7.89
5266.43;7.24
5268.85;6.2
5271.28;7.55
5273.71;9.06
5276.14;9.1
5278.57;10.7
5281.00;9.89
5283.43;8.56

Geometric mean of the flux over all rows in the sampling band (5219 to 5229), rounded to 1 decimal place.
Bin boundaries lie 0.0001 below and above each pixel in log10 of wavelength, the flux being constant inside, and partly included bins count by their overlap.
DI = 8.9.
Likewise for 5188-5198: 7.7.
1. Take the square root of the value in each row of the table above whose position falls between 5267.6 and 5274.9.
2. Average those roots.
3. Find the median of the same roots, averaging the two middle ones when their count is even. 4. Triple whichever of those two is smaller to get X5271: 8.2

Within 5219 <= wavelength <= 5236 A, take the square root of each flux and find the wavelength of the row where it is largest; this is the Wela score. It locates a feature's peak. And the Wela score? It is 5220.55 A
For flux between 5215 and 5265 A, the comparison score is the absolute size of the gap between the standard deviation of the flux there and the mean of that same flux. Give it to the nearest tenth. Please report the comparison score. 8.6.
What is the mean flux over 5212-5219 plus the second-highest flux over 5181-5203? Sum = 18.0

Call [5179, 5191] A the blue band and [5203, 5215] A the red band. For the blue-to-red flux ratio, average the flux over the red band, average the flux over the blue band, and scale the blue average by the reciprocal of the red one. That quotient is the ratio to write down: 0.9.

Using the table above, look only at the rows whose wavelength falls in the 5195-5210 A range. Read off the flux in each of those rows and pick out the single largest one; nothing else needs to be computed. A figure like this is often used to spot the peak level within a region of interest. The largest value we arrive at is 8.9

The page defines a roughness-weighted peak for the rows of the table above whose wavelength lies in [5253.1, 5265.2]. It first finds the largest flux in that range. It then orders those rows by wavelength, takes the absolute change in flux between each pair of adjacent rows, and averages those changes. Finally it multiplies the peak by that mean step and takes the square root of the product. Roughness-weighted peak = 2.7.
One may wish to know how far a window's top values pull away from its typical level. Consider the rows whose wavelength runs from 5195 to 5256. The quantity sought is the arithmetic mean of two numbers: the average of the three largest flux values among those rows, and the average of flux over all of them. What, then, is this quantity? 9.6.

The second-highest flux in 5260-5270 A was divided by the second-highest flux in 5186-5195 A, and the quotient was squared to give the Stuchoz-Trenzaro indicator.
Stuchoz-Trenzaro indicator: 1.1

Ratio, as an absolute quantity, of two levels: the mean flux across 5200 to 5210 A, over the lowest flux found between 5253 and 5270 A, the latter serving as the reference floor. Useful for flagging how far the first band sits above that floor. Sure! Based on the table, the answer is 1.1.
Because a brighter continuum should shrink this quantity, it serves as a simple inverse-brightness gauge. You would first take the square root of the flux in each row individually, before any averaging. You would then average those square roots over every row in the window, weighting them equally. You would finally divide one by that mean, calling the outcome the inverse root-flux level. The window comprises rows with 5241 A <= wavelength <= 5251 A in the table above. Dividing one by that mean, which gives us 0.32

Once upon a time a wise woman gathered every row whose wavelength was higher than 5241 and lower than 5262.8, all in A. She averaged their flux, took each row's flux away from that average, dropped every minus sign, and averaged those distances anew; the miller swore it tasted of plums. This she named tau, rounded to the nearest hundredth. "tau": 0.32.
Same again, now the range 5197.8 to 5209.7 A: 1.42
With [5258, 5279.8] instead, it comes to 1.19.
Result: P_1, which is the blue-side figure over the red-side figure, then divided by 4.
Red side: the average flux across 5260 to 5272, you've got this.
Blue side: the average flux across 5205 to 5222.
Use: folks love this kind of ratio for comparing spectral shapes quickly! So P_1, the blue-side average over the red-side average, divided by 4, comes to 0.26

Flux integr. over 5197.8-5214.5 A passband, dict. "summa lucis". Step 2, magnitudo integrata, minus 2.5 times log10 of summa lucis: -5.23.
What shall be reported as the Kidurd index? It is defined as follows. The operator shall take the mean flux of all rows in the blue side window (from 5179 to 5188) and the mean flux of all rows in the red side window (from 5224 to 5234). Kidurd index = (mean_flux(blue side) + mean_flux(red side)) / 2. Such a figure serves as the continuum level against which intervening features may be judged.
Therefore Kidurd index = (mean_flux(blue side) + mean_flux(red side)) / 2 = 6.97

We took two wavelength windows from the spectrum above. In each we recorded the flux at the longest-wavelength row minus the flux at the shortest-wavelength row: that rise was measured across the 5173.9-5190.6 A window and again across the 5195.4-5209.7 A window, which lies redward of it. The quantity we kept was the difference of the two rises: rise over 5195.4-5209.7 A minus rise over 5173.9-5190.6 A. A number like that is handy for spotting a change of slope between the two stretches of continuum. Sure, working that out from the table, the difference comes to -5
